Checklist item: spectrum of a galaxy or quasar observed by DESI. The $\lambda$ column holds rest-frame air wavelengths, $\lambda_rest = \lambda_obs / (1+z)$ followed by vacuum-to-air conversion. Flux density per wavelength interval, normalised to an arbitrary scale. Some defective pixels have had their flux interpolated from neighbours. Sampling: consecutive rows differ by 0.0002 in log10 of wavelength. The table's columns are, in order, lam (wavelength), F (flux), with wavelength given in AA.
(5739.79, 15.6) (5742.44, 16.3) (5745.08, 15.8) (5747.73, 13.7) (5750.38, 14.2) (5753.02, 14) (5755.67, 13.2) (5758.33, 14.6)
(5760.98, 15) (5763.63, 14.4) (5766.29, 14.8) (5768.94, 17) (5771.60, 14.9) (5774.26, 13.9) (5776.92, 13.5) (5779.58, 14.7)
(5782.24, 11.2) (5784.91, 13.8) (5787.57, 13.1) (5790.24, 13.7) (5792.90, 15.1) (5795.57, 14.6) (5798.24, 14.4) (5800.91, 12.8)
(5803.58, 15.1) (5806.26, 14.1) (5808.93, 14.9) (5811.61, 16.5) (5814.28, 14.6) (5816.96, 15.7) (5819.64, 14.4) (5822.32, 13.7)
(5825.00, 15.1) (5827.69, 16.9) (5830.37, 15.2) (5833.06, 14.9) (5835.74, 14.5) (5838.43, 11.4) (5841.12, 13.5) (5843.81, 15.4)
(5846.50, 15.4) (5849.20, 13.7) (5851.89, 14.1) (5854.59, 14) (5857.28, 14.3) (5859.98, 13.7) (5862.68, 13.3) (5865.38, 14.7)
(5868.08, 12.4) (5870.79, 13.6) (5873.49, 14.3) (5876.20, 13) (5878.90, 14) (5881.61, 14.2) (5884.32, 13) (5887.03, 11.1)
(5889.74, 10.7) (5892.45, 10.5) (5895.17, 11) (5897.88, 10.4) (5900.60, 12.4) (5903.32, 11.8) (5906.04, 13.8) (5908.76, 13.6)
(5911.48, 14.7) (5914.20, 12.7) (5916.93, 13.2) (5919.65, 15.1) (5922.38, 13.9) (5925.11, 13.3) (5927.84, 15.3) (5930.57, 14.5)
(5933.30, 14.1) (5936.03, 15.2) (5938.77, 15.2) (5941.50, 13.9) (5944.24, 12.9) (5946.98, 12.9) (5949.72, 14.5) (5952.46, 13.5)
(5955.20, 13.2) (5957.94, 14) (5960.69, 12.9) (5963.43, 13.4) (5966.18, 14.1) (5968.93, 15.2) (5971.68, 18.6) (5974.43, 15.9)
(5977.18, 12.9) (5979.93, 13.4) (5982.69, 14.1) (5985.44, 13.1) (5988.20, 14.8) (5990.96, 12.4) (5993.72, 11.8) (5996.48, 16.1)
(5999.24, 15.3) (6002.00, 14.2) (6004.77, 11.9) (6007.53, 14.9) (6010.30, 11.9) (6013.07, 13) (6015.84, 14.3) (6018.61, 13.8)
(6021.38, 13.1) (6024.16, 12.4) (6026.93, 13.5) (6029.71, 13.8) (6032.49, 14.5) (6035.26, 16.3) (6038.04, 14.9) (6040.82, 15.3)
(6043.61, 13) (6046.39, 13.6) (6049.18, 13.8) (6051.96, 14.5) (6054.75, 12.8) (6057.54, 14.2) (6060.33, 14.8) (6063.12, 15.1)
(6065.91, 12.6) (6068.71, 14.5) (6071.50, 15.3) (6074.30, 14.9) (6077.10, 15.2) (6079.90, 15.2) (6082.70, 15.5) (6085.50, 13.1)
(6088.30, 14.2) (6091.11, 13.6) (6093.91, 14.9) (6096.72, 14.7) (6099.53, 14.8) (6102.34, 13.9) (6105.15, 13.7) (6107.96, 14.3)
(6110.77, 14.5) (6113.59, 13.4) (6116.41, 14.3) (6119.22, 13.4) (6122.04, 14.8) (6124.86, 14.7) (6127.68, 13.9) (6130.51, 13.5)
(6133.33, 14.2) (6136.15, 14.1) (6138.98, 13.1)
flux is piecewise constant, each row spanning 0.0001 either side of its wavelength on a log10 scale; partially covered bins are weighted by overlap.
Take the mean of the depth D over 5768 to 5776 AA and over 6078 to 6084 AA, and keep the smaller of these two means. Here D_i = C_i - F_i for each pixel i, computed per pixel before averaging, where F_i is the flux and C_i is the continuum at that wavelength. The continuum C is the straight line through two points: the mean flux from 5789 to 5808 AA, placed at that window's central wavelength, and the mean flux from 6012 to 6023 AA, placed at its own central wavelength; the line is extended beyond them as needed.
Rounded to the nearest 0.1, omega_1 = -2.0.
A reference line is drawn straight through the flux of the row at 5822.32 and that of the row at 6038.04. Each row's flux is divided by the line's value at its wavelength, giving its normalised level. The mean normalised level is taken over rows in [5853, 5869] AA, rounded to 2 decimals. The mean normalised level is 0.99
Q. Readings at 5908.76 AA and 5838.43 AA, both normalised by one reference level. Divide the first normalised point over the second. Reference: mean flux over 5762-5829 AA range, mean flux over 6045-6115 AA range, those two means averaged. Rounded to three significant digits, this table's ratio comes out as 1.19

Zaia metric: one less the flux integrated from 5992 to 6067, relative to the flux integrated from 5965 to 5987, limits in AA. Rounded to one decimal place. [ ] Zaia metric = -2.2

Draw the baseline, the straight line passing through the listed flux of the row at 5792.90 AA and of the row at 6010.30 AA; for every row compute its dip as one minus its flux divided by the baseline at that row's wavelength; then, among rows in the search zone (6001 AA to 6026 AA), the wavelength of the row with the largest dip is 6004.77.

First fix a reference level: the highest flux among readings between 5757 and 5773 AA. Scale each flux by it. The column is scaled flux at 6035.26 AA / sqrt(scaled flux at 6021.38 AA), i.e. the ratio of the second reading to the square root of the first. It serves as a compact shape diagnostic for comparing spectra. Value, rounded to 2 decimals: 1.09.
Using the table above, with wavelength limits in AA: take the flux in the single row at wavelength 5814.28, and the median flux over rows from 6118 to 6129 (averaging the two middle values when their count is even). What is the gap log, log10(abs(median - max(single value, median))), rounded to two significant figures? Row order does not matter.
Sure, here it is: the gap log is -0.52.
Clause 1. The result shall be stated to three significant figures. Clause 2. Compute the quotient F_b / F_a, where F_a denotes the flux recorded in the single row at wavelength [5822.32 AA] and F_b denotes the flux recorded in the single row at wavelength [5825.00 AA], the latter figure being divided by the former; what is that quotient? 1.10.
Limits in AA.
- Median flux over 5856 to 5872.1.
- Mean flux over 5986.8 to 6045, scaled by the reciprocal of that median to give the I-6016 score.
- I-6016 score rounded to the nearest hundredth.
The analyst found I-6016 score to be 1.02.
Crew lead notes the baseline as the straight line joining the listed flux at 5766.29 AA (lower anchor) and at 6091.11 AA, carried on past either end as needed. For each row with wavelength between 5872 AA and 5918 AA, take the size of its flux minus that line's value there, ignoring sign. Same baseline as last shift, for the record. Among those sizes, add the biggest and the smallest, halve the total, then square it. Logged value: 4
